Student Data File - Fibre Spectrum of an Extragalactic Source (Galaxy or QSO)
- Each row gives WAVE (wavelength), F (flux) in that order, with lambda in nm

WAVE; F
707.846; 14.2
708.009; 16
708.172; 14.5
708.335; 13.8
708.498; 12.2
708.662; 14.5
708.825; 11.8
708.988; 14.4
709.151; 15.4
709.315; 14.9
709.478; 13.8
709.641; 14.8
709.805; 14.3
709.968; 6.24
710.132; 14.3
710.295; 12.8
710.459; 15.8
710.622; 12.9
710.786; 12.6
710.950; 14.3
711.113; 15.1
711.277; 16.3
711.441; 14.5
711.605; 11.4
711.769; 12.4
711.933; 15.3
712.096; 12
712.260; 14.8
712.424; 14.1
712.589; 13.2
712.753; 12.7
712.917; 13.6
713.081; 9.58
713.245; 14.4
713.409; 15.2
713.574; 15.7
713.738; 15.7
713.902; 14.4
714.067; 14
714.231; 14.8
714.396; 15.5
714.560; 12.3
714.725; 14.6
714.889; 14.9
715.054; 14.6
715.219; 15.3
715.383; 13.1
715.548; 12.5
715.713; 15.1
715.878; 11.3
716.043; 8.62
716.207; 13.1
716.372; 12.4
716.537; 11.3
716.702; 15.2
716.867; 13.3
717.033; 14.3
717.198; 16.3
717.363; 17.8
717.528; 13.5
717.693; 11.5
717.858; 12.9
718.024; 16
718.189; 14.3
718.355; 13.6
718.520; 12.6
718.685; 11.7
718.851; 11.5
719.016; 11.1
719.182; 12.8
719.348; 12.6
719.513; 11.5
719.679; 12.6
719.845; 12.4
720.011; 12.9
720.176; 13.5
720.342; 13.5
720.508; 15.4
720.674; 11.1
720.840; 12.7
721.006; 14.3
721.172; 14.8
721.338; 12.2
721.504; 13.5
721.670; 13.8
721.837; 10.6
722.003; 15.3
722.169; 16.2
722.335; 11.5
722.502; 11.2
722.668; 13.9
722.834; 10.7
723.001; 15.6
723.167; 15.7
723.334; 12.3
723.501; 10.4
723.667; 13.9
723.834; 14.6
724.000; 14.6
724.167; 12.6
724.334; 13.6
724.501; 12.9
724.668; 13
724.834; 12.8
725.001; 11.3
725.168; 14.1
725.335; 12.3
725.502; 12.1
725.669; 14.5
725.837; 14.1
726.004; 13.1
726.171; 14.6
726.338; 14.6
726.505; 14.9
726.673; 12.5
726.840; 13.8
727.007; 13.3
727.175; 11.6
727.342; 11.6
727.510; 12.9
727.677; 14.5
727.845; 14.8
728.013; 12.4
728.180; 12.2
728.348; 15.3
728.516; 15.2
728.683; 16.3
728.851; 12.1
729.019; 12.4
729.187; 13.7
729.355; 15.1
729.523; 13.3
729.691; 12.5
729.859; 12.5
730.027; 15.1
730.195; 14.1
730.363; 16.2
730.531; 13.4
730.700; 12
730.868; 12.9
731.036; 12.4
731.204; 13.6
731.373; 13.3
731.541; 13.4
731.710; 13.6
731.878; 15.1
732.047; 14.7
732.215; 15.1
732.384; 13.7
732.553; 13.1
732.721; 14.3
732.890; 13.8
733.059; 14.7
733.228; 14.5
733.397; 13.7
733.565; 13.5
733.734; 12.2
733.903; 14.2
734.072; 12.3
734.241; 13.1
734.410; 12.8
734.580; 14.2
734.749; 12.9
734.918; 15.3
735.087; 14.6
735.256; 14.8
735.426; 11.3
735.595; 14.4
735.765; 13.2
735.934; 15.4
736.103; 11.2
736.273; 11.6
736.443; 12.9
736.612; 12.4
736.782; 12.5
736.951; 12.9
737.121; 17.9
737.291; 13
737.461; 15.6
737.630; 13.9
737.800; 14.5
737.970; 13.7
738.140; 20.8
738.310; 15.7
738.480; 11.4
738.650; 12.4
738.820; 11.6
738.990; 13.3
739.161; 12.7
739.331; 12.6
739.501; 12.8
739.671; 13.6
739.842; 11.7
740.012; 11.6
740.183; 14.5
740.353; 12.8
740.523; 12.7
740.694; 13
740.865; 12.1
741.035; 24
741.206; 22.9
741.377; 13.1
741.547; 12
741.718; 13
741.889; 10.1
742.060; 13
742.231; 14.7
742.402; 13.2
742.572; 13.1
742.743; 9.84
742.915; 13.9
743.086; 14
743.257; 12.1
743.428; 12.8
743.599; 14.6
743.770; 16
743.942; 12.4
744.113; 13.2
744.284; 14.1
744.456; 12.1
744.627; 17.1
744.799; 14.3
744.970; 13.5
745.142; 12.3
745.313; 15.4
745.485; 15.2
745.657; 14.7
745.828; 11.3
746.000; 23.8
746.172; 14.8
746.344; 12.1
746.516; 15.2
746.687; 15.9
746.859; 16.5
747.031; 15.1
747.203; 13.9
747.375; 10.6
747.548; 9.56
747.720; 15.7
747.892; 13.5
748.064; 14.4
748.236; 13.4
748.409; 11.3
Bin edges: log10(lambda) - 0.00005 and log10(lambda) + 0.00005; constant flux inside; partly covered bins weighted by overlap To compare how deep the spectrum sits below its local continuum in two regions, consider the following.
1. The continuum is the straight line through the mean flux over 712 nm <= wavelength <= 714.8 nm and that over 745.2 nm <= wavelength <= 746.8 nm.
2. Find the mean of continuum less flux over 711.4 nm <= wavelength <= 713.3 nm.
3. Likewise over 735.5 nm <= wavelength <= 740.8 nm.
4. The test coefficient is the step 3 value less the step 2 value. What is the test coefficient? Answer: 0.8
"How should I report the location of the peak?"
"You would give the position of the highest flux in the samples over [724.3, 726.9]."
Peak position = 726.505 nm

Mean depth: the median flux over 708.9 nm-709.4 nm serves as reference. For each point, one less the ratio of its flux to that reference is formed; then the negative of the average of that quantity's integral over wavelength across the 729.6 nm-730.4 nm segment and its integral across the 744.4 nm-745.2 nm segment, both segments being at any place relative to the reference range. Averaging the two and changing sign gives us -0.05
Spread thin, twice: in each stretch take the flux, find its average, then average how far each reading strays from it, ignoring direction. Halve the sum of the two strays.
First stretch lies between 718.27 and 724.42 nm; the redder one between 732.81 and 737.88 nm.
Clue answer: 1.21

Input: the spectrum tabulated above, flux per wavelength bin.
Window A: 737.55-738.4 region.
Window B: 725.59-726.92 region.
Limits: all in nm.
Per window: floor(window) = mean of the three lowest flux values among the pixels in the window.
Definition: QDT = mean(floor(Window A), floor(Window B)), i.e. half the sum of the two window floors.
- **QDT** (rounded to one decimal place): 13.6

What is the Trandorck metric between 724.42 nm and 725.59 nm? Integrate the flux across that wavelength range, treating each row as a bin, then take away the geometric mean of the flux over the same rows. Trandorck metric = 2.2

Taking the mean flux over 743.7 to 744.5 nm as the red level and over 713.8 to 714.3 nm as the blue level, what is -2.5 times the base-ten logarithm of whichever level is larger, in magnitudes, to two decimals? -2.90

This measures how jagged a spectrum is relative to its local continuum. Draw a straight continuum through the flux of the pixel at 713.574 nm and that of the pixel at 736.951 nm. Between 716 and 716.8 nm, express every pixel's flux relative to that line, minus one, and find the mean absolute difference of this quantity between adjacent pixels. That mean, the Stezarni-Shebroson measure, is 0.17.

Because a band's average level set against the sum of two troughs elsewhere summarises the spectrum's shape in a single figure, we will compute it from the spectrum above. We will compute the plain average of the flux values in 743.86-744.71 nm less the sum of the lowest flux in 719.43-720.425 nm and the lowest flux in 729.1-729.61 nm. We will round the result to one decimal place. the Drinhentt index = -11.0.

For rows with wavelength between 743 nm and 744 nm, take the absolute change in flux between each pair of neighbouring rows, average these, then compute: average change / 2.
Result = 0.94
